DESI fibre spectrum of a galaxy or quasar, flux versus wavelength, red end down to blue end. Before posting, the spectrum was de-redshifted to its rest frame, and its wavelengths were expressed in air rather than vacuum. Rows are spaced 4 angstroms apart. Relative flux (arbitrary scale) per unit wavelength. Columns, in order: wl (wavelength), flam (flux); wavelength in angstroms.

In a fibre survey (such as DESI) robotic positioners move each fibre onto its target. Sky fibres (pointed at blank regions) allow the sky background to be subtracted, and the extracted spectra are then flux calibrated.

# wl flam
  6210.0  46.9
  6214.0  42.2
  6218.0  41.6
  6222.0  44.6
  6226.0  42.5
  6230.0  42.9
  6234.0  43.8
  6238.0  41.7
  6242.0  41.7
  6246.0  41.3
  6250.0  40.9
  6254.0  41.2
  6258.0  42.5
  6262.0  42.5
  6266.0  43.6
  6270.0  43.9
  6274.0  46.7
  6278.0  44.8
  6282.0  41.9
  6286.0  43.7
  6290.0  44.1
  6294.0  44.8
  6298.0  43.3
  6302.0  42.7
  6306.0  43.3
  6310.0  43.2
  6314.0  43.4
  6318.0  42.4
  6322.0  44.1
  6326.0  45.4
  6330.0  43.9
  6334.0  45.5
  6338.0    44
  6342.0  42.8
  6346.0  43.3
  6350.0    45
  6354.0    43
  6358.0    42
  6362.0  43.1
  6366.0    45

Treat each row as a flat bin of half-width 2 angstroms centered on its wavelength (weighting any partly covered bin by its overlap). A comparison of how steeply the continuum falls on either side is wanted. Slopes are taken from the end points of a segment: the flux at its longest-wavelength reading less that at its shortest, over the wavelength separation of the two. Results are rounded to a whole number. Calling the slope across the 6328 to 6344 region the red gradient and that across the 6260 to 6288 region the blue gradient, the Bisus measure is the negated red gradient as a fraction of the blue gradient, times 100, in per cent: 183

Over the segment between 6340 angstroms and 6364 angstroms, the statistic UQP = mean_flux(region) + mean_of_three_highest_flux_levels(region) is 87.0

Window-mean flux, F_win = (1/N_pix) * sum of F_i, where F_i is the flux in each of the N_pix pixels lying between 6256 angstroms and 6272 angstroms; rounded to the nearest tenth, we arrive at 43.1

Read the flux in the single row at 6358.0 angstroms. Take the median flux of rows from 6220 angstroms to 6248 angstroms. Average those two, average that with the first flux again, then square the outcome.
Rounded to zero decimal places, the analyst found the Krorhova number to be 1775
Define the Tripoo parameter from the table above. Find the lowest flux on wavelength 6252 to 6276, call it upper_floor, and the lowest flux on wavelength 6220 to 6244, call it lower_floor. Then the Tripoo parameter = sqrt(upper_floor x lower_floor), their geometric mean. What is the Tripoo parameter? 41.4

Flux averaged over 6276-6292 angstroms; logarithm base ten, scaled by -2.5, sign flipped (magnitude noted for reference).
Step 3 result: 4.10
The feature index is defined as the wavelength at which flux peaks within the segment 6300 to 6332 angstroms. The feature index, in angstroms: 6326.0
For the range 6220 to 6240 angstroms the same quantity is 6222.0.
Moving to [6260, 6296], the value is 6274.0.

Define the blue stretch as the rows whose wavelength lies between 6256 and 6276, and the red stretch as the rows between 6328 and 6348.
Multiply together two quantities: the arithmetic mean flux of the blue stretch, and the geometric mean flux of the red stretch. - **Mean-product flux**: 1924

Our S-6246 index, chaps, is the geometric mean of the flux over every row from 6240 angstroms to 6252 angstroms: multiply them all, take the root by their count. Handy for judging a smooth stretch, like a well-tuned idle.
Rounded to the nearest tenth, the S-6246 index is 41.3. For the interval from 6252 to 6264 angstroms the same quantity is 42.1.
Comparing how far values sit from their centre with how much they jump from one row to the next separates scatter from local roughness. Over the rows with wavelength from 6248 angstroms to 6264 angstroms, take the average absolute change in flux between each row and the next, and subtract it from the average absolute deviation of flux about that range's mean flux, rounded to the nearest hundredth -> 0.19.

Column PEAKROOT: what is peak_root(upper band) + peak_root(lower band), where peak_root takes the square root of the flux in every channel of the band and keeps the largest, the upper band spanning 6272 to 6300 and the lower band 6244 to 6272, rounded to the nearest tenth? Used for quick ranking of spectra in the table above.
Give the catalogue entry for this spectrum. 13.5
